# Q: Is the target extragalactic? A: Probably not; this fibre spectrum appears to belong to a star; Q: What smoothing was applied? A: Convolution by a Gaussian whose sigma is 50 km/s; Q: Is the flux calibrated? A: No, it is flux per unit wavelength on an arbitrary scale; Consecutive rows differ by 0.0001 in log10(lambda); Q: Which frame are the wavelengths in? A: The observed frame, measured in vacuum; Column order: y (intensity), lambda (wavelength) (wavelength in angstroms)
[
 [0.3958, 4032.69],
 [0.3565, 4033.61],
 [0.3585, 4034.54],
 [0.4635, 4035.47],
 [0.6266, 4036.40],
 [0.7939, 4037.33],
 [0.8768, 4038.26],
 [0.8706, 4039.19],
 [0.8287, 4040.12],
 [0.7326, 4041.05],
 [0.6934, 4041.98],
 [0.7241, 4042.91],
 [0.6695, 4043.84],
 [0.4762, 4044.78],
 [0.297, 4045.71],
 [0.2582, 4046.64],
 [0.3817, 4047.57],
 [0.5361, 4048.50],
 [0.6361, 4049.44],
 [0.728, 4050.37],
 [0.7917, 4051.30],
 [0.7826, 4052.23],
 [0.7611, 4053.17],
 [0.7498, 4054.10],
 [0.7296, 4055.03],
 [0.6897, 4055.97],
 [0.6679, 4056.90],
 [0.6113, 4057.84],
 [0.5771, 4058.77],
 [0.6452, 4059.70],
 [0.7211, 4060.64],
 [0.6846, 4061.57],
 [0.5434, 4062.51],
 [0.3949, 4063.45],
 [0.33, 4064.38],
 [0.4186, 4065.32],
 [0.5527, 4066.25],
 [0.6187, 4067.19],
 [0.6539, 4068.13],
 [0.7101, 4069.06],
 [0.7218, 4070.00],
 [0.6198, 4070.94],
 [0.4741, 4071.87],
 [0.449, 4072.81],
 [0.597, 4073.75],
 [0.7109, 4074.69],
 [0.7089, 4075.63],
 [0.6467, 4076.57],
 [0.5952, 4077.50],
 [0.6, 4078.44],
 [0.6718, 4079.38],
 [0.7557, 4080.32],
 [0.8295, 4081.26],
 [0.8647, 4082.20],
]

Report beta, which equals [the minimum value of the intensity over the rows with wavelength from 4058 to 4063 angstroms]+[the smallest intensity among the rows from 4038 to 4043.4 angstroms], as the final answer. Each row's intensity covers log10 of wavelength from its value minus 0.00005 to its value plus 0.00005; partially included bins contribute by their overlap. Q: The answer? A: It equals 1.24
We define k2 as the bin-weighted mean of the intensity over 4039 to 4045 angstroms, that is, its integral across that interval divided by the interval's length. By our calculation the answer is 0.715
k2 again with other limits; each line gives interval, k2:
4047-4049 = 0.450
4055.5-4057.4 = 0.676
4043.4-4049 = 0.436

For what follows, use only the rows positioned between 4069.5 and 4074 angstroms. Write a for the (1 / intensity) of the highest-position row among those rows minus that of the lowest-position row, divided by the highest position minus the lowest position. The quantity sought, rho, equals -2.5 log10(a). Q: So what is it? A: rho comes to 2.78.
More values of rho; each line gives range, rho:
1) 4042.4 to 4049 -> 2.66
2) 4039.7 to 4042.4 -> 2.24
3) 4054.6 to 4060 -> 3.54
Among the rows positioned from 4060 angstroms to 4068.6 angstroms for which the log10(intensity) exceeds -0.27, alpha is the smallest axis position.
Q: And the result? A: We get 4060.64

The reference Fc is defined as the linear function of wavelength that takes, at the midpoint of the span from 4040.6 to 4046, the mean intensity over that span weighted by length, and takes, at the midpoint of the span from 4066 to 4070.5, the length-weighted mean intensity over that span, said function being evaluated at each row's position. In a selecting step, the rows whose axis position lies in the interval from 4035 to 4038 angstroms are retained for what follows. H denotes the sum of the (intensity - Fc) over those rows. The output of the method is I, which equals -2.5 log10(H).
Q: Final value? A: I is 2.5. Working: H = 0.10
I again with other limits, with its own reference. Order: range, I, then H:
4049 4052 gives 1.3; 0.29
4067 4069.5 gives 4.4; 0.02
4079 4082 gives 1.6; 0.22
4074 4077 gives 3.1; 0.06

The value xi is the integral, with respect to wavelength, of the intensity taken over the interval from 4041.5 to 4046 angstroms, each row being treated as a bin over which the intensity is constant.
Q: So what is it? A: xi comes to 2.6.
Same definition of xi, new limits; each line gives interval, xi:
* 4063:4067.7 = 2.2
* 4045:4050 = 2.2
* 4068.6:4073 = 2.7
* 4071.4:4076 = 2.7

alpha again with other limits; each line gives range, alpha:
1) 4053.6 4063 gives 4054.10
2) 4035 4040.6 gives 4036.40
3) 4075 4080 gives 4075.63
